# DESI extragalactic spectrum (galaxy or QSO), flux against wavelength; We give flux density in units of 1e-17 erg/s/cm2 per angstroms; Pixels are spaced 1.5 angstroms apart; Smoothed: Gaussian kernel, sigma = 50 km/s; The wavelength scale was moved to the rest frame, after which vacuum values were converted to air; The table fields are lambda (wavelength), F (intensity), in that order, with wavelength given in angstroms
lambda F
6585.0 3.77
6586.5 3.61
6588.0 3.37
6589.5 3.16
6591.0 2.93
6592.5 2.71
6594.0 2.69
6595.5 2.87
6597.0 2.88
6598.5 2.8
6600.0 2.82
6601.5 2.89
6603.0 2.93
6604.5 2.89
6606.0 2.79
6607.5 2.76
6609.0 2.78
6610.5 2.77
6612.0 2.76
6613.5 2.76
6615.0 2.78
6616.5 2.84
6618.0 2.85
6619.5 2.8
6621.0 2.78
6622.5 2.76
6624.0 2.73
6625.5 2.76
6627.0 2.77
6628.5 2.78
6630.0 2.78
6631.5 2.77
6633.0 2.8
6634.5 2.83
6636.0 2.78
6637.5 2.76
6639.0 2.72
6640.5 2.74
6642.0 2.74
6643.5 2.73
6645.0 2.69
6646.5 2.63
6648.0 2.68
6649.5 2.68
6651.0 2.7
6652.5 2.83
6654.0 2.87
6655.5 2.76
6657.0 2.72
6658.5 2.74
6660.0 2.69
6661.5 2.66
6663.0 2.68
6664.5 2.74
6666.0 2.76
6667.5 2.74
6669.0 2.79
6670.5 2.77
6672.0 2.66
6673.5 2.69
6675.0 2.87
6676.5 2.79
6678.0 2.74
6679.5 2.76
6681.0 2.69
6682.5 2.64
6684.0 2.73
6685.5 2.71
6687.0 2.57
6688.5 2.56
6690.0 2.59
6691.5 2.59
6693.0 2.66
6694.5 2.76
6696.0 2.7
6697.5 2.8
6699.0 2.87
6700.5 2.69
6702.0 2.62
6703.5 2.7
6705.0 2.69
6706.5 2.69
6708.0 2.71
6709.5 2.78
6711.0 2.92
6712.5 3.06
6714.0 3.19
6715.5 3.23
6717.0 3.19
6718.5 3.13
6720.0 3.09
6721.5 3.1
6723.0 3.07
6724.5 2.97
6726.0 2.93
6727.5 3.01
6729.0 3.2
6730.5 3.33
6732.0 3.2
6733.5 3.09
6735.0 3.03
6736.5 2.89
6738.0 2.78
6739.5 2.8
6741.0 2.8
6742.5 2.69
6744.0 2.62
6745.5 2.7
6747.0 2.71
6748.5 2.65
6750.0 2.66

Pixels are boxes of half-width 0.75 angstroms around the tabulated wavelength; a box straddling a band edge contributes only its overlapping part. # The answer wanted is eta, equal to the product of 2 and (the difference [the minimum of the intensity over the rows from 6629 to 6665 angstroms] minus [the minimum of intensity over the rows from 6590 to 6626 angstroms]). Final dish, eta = -0.12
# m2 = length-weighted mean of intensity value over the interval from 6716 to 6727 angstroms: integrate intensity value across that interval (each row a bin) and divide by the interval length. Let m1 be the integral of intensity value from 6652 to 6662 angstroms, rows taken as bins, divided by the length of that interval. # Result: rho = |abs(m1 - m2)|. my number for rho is 0.32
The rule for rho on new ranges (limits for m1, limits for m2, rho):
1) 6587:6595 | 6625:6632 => 0.22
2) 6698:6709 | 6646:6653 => 0.01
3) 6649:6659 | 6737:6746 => 0.02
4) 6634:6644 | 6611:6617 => 0.03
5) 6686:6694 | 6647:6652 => 0.09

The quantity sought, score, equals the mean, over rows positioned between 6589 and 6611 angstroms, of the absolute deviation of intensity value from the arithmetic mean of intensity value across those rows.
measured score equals 0.085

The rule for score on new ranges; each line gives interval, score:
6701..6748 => 0.187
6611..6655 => 0.041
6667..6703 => 0.070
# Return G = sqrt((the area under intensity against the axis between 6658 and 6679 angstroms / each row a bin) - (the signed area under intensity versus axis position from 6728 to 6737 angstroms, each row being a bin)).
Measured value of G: 5.4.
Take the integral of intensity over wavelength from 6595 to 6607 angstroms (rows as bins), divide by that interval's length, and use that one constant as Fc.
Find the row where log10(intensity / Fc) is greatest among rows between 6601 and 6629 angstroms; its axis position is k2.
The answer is 6603.0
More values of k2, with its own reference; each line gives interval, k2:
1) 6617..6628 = 6618.0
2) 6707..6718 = 6715.5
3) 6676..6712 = 6711.0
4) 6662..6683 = 6675.0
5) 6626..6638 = 6634.5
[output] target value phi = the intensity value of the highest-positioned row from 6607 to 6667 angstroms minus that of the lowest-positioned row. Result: 0.00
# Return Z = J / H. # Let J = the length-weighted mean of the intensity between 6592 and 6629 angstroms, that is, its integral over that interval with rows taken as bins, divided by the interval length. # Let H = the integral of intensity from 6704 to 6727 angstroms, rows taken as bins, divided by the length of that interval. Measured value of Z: 0.94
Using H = 2.98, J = 2.80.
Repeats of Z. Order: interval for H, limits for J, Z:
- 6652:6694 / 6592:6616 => 1.03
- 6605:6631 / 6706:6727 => 1.08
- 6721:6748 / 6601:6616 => 0.96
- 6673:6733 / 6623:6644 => 0.97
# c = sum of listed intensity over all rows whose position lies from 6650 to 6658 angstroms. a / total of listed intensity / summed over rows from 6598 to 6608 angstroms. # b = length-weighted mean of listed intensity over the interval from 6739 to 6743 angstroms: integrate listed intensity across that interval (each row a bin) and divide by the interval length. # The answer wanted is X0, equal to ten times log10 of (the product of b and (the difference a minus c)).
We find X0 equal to 12.2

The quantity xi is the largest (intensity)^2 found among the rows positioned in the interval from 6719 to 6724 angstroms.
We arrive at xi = 9.61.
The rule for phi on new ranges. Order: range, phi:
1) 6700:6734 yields 0.40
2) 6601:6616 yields -0.11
